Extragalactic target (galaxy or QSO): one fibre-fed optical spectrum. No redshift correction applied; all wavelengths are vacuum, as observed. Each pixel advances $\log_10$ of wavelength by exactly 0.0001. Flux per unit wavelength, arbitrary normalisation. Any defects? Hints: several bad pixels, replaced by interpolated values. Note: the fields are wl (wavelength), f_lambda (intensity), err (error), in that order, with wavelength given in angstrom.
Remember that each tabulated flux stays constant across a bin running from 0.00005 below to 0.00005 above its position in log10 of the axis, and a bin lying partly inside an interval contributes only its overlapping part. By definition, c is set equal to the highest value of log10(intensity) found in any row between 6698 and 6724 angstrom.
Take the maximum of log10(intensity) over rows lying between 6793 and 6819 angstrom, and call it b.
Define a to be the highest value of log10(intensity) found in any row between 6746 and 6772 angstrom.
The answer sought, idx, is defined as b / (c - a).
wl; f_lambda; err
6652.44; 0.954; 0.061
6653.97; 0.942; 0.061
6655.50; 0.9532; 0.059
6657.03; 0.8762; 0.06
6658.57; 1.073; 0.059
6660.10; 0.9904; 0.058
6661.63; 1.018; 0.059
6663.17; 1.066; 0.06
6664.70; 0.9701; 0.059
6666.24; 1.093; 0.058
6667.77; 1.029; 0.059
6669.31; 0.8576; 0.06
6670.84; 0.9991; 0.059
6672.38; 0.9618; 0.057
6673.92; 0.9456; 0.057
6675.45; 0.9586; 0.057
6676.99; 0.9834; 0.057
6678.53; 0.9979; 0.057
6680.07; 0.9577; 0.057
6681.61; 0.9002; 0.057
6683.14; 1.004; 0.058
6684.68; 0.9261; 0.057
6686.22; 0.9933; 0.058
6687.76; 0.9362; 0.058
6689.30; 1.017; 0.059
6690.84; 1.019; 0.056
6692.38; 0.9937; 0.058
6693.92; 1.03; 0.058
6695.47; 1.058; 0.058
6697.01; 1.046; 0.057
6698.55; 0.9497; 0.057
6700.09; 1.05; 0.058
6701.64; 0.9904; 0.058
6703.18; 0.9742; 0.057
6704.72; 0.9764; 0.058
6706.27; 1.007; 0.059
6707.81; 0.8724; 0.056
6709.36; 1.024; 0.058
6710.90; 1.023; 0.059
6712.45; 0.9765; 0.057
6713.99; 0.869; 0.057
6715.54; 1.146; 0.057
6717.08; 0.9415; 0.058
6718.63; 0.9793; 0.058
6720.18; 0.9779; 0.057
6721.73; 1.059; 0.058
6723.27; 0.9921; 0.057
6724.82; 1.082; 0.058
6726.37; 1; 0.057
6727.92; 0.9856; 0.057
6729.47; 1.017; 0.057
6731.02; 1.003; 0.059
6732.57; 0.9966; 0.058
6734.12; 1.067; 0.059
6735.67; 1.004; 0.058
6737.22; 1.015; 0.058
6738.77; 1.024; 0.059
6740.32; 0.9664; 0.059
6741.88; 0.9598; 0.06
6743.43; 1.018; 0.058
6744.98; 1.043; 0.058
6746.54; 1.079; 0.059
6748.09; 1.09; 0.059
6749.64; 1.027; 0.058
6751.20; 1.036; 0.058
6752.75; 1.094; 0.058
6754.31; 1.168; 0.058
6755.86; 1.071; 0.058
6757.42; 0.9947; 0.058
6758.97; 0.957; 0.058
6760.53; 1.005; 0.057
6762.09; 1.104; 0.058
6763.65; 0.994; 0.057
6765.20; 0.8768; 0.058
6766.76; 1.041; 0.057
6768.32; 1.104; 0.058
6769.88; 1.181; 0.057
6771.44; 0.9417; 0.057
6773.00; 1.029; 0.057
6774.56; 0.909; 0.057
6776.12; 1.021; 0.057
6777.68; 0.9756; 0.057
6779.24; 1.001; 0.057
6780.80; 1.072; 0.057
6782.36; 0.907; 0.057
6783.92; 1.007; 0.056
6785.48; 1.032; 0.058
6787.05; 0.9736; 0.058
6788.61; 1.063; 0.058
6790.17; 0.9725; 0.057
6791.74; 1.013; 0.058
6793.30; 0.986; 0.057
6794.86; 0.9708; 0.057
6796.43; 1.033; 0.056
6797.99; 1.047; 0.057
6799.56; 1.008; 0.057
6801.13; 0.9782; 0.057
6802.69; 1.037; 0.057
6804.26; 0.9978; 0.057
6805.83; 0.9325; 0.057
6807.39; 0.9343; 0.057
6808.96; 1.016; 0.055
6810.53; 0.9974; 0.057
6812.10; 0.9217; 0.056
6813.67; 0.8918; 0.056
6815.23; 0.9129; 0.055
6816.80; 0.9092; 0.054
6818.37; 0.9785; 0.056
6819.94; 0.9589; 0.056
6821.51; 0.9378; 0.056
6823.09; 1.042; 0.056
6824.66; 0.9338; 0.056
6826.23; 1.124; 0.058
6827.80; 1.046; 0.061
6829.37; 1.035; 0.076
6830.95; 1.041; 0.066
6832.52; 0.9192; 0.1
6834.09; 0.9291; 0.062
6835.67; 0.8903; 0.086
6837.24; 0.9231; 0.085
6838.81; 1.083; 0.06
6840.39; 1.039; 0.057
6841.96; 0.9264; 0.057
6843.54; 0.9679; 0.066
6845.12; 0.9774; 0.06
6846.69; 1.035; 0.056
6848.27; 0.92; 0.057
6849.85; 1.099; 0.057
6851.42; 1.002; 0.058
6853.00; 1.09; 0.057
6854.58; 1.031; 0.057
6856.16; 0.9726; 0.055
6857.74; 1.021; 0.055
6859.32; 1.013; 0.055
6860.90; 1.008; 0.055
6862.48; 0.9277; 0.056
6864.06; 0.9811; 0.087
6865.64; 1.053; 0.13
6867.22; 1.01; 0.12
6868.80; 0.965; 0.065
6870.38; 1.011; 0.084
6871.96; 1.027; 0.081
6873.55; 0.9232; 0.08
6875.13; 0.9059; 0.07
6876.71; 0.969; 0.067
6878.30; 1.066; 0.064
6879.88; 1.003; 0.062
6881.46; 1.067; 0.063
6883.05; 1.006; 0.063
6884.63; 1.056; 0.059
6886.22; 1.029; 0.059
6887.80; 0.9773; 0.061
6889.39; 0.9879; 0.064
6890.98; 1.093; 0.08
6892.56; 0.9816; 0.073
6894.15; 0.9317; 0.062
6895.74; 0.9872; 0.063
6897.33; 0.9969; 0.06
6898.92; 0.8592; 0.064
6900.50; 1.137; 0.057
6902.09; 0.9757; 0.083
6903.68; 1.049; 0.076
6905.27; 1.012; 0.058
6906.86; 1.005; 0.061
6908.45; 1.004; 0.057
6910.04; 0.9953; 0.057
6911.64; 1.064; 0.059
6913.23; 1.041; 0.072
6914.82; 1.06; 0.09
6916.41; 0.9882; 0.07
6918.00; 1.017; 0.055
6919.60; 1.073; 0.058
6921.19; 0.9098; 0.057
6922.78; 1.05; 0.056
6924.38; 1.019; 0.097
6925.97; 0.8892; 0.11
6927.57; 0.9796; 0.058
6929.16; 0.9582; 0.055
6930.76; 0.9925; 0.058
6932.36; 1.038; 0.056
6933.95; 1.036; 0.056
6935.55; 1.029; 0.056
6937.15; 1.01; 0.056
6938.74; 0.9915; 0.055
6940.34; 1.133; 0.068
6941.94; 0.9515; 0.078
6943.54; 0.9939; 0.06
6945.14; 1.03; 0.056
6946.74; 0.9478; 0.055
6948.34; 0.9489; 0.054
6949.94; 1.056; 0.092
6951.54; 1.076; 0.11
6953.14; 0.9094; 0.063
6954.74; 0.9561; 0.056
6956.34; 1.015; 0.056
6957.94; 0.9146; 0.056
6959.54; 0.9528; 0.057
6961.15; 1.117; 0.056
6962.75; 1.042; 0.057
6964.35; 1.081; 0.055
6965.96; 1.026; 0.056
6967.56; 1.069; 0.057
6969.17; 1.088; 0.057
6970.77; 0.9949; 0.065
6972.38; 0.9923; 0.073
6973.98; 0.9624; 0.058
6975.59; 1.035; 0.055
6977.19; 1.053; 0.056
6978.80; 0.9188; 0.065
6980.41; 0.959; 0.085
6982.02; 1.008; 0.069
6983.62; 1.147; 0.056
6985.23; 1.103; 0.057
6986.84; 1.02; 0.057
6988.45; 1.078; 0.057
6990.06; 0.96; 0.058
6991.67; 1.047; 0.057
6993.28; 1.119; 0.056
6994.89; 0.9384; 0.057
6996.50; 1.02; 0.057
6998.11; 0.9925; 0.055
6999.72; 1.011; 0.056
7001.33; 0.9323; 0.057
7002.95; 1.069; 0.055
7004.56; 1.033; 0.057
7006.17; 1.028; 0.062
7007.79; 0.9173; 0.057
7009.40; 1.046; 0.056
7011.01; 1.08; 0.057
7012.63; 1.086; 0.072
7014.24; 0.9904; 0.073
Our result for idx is -1.5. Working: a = 0.072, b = 0.020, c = 0.059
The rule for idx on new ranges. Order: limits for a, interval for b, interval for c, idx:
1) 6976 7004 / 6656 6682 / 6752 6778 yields 3.0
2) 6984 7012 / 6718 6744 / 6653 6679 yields -3.4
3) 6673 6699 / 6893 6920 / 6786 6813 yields 27.2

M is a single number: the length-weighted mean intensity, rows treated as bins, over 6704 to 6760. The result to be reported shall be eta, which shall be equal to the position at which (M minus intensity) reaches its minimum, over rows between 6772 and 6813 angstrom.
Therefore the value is 6780.80 angstrom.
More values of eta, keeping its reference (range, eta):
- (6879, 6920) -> 6900.50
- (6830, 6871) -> 6849.85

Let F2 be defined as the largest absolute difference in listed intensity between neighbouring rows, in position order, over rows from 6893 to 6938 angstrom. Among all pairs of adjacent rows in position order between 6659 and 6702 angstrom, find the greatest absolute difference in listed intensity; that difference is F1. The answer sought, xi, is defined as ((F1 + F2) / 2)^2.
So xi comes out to 0.0504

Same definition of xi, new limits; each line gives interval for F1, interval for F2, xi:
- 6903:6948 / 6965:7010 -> 0.0328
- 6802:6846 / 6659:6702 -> 0.0327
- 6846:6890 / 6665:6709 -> 0.0307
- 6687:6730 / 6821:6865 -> 0.0546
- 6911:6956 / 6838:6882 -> 0.0325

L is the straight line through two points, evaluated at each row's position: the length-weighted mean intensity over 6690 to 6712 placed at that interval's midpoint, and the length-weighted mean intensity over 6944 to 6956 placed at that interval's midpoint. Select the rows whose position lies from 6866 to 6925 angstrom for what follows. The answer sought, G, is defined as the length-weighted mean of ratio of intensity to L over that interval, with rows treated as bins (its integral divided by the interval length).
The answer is 1.015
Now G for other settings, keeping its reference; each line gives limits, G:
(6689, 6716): 0.999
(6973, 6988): 1.035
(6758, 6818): 0.997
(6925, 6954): 1.008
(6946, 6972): 1.022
